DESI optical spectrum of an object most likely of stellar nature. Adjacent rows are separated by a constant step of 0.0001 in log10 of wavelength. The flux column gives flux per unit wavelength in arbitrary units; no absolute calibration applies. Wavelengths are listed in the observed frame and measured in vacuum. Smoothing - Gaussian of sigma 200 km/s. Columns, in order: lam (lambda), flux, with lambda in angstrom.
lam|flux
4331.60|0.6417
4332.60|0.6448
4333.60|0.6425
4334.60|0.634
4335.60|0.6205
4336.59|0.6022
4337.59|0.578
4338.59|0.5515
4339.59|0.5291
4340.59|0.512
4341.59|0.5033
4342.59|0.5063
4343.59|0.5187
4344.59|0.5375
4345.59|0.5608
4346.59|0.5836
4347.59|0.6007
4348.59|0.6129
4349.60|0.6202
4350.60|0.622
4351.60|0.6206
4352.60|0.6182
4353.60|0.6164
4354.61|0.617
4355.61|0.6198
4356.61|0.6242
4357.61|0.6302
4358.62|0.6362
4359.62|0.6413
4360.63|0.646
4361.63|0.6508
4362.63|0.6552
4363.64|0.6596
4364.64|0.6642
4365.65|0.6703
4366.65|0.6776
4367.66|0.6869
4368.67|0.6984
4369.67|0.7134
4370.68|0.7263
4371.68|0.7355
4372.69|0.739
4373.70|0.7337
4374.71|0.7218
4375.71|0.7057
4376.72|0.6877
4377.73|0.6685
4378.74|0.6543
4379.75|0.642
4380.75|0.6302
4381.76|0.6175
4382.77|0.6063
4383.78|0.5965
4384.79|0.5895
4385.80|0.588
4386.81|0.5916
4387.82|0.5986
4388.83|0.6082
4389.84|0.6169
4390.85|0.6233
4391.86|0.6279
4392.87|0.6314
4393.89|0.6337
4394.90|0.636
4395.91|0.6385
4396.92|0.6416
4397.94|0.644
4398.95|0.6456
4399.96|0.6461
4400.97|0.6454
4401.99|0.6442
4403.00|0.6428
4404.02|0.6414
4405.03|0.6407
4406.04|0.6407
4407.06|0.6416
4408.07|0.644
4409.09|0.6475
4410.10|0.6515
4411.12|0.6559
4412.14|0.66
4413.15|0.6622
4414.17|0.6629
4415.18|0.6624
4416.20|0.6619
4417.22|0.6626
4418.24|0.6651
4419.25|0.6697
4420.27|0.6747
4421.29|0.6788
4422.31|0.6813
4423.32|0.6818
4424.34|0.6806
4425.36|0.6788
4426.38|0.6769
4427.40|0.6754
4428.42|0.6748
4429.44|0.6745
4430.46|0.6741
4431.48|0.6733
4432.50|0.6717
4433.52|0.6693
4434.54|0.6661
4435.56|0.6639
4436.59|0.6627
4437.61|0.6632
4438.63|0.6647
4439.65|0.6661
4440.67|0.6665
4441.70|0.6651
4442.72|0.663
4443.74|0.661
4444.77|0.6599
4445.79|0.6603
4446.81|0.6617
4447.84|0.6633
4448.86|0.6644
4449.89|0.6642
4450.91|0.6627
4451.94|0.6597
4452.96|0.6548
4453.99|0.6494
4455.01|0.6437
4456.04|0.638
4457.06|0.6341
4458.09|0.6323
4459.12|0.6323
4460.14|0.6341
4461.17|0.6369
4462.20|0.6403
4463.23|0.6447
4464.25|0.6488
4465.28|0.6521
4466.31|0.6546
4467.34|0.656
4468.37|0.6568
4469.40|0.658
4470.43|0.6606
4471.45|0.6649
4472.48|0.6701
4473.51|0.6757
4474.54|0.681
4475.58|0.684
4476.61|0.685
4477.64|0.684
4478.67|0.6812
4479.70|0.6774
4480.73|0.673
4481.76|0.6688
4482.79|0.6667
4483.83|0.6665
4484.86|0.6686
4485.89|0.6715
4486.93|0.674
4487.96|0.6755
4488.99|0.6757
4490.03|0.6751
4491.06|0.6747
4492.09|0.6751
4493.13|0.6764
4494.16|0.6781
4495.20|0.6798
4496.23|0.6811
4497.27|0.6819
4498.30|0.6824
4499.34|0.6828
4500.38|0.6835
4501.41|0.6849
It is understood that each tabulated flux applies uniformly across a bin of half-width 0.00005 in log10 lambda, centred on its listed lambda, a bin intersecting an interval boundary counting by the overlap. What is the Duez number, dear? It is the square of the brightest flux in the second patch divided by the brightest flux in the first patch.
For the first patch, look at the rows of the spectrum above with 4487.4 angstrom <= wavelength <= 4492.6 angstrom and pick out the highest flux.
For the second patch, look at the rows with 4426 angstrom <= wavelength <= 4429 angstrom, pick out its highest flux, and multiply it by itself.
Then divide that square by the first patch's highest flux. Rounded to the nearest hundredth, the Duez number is 0.68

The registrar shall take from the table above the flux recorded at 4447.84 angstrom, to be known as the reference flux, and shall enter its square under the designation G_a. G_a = 0.44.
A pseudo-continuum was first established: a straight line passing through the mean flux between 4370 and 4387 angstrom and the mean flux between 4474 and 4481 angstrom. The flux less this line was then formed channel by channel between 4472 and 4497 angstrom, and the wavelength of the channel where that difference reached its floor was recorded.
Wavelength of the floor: 4483.83 angstrom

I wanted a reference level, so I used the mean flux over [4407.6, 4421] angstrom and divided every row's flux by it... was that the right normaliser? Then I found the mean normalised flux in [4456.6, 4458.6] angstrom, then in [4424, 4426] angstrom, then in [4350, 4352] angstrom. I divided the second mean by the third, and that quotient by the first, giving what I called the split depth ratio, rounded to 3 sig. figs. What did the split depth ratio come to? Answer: 1.14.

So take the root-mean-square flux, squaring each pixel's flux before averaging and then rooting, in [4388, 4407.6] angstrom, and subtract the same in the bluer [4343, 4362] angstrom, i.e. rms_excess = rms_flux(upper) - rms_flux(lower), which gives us 0.026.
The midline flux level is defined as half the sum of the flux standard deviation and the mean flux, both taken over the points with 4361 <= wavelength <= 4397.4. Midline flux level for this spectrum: 0.350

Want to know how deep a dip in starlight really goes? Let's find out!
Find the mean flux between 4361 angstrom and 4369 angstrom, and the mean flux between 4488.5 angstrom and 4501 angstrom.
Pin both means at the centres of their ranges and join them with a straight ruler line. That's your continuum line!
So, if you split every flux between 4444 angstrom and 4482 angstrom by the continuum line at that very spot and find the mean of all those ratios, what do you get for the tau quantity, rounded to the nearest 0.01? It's 0.97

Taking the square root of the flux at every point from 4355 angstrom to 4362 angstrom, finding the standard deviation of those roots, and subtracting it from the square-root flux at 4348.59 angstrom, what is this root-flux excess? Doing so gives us 0.776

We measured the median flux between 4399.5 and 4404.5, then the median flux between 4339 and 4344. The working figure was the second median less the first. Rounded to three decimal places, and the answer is -0.132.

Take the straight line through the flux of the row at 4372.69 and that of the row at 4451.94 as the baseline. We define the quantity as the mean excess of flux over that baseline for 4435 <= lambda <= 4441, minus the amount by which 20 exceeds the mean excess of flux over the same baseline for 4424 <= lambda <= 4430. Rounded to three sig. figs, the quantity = -20.0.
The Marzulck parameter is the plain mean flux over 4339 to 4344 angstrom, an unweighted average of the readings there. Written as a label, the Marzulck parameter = 0.514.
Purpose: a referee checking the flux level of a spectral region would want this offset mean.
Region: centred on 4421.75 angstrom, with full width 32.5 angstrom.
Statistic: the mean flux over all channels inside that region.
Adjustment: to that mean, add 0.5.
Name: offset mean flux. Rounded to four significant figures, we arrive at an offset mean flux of 1.166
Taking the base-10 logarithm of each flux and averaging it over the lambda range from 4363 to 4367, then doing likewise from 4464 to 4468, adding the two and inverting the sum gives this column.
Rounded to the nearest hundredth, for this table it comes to -2.77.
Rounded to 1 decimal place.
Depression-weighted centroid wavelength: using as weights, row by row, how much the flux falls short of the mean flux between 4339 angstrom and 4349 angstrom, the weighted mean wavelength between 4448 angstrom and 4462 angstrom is 4454.6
